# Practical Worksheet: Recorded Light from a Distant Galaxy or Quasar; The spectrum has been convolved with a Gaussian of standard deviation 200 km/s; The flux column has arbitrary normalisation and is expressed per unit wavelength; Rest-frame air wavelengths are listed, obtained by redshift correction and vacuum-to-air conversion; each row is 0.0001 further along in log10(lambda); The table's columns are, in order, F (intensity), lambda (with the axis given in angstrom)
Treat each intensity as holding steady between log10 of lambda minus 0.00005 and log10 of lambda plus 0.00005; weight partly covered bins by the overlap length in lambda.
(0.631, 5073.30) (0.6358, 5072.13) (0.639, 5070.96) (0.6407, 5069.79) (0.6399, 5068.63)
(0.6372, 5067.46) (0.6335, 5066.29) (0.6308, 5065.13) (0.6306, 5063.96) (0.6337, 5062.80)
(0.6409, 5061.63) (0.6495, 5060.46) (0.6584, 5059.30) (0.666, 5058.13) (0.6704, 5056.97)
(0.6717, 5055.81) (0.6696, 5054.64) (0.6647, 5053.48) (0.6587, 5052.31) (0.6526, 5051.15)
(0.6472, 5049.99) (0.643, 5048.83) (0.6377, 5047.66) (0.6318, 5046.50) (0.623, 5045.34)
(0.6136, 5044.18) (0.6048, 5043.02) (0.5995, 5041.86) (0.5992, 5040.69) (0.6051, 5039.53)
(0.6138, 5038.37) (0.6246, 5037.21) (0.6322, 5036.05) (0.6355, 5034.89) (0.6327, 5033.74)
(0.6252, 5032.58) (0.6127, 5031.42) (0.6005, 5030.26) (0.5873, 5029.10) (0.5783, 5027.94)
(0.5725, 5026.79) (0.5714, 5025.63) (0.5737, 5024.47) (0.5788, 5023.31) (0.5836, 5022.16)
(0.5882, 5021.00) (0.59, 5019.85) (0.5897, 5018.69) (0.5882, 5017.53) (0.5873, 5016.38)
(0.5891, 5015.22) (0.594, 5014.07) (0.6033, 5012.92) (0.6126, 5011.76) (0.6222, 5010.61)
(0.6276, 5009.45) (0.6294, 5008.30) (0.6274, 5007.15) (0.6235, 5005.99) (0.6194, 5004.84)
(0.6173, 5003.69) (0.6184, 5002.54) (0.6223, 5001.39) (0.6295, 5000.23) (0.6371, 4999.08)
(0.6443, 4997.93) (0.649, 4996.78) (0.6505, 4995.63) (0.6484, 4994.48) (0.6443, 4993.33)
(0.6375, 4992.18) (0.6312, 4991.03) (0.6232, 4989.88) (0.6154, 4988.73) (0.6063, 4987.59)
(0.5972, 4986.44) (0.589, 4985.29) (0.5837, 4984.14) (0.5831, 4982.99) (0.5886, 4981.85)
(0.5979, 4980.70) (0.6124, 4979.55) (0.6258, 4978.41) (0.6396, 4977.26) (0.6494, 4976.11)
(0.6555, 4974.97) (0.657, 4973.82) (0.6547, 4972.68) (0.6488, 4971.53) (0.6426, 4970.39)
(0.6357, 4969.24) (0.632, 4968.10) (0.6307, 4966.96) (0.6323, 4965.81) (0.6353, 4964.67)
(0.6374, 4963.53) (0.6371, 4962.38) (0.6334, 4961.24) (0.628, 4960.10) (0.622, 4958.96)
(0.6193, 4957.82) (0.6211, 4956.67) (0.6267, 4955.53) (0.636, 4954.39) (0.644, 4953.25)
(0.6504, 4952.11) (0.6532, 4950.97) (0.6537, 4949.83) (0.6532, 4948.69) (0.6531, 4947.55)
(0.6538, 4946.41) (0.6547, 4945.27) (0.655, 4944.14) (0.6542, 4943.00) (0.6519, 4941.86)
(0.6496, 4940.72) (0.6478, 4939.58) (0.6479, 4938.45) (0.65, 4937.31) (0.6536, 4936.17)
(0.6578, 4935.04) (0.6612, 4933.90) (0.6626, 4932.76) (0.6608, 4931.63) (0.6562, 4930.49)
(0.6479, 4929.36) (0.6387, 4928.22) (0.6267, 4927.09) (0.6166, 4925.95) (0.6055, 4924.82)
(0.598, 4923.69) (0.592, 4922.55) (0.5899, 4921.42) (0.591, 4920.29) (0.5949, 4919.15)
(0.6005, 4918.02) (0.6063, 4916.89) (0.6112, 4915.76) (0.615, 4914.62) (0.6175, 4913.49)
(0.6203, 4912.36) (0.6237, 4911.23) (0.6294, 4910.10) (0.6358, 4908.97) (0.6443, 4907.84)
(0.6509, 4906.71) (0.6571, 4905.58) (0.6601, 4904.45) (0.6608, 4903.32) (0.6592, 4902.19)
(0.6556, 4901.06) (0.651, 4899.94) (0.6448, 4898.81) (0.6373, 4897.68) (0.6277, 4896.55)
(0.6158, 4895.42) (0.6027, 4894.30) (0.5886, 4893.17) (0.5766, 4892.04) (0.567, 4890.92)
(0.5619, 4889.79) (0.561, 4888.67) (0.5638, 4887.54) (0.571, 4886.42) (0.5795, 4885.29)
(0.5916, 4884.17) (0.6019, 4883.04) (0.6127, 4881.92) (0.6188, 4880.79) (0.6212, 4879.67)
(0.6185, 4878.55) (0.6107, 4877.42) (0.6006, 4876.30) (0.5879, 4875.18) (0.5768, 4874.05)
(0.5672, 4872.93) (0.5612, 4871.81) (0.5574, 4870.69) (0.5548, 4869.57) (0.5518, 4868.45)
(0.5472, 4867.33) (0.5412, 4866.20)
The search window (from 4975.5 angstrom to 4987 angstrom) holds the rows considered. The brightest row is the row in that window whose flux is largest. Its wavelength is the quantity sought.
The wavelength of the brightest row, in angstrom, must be 4976.11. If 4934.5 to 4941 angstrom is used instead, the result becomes 4935.04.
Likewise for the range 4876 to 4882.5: 4879.67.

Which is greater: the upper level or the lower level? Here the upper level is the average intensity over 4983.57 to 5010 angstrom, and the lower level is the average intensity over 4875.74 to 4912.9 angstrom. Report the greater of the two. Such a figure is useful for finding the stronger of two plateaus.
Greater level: 0.625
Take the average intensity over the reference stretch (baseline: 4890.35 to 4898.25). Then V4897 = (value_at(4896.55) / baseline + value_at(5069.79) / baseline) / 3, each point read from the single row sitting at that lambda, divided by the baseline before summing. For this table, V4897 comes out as 0.702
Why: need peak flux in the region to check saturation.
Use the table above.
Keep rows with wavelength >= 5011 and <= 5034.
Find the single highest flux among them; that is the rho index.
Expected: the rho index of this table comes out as 0.6327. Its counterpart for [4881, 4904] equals 0.6608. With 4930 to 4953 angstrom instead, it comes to 0.6626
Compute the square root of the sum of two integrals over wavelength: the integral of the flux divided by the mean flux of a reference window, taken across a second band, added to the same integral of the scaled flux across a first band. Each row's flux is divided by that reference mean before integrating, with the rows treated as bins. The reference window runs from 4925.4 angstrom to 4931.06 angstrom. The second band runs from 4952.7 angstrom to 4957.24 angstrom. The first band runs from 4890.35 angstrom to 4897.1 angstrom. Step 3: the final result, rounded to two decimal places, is 3.29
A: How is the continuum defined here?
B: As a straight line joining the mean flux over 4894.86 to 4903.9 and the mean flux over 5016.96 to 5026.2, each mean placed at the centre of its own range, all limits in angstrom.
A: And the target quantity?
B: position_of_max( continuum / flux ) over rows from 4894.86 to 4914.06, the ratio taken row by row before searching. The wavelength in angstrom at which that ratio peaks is 4895.42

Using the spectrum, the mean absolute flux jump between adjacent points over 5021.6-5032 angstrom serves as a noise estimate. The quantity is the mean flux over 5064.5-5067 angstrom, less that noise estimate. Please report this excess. 0.6255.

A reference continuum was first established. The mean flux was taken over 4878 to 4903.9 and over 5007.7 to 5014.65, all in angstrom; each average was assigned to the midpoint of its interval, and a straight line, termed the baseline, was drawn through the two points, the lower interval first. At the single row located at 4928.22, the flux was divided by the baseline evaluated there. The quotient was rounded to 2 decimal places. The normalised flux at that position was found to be 1.05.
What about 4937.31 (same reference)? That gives 1.06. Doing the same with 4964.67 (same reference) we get 1.04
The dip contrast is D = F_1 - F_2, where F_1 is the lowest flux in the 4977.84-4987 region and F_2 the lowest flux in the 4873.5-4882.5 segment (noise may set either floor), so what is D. 0.006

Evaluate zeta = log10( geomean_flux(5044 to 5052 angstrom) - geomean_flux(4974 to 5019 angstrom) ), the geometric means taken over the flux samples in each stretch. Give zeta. -1.75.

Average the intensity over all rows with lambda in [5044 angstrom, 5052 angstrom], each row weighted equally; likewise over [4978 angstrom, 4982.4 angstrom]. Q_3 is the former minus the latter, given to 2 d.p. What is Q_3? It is 0.03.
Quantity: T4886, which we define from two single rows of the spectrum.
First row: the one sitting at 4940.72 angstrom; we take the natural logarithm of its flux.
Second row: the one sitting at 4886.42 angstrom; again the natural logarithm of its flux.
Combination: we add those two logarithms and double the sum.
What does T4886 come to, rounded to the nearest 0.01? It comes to -1.98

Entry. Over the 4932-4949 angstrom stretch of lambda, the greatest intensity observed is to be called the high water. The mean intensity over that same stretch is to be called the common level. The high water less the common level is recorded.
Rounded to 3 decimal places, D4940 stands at 0.009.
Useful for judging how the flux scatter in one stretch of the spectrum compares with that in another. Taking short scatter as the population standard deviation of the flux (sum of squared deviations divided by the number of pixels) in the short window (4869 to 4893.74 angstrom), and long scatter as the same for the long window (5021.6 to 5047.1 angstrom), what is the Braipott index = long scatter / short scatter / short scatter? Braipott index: 45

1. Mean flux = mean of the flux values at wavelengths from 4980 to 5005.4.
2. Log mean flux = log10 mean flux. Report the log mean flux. -0.208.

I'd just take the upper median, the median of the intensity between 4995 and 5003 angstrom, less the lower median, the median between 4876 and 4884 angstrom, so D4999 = 0.024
